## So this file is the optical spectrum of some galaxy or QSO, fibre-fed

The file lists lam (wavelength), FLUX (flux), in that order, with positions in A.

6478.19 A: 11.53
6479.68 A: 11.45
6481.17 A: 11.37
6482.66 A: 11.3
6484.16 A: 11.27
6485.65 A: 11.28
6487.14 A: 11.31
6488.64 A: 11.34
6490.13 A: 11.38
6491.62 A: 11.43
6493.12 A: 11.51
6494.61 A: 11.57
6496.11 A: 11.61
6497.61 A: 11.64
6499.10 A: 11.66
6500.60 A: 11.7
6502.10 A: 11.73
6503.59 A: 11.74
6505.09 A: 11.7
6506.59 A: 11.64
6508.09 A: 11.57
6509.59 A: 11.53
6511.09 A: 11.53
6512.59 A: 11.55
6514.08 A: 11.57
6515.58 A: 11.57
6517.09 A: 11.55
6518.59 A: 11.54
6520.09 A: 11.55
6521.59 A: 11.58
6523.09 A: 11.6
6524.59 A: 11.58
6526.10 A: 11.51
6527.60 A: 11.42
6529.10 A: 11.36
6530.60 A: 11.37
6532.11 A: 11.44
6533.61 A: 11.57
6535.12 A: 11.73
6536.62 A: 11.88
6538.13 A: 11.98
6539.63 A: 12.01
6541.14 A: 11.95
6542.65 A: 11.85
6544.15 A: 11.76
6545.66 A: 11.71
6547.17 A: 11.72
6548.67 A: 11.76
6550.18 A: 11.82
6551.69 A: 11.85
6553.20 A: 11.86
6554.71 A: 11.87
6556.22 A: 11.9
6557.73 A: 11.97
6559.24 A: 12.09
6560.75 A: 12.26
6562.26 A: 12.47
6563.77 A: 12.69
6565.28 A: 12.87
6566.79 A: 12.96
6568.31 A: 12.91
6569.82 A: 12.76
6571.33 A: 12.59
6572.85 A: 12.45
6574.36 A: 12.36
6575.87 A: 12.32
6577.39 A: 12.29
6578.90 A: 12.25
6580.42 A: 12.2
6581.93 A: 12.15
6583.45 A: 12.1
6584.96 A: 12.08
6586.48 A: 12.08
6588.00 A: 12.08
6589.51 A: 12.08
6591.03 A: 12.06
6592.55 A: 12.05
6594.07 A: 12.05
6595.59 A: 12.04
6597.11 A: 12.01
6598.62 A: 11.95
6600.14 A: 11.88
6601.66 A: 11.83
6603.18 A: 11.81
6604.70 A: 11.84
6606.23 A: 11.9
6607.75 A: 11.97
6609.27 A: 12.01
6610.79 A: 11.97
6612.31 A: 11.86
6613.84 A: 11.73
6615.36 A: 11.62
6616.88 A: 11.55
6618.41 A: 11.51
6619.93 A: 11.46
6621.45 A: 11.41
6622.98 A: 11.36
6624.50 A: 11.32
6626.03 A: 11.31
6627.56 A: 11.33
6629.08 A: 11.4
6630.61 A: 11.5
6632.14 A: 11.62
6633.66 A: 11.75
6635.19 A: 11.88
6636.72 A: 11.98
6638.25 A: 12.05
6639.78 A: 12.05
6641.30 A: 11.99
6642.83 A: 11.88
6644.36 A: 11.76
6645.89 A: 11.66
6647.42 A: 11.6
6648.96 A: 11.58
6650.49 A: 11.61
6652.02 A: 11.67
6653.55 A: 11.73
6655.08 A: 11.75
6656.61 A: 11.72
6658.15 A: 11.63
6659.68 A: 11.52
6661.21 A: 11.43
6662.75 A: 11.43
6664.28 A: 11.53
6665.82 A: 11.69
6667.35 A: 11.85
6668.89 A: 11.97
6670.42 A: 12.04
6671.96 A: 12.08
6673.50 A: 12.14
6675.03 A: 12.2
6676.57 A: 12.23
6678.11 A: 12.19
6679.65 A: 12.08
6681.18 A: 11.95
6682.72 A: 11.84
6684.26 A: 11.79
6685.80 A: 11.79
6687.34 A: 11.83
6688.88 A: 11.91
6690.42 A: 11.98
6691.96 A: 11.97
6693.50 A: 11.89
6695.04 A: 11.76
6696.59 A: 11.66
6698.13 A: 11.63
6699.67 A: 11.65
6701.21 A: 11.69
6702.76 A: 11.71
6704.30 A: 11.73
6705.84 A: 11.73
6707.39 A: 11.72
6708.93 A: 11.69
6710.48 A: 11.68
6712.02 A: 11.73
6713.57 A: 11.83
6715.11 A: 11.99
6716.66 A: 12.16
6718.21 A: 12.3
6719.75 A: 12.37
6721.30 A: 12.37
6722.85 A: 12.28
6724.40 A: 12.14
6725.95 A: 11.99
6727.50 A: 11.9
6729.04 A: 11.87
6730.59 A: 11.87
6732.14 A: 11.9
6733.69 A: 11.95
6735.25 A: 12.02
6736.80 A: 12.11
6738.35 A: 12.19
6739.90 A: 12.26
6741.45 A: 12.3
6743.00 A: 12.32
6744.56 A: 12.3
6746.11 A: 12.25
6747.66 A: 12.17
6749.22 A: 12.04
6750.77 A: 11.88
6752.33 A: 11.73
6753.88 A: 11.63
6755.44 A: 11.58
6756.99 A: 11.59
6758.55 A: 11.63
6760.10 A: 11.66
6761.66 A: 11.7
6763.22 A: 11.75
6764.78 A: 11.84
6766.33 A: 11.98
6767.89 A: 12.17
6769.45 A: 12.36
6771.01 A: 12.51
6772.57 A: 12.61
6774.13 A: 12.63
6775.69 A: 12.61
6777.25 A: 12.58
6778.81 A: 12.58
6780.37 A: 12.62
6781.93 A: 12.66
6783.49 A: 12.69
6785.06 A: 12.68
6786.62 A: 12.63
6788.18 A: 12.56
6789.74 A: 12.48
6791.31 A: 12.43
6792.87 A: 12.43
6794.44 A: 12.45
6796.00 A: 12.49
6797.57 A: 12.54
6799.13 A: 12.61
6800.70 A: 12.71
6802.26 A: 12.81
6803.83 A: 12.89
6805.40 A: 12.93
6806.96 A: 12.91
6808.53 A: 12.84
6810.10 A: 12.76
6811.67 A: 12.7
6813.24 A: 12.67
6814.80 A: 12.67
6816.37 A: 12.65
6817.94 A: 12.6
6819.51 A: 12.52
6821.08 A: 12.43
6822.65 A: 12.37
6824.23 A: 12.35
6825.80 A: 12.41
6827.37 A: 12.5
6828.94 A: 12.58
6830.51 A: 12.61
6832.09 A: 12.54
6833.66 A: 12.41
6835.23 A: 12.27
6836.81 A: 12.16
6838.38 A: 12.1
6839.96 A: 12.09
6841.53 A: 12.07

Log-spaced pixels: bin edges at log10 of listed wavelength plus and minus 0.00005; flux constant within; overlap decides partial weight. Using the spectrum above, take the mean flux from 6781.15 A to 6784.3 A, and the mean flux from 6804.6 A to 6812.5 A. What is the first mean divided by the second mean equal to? 0.99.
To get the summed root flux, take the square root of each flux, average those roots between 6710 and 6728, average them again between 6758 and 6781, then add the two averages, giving 6.97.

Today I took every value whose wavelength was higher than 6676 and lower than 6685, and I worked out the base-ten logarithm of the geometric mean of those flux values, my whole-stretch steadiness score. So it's 1.08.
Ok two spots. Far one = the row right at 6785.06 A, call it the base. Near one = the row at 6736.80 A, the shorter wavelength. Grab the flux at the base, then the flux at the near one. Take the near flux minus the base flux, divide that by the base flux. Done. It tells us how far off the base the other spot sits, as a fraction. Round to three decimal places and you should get -0.045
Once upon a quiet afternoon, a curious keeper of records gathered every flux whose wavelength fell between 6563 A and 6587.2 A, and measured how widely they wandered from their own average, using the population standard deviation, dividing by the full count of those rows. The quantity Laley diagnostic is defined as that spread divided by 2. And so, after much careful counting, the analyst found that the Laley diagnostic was 0.15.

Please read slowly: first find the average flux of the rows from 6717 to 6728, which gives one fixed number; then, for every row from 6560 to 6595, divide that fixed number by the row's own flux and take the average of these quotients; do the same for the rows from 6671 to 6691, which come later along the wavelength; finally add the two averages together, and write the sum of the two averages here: 2.004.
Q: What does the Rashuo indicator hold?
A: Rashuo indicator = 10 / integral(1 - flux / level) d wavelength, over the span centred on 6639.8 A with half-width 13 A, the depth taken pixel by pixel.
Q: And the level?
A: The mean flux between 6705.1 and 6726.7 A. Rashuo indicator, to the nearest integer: 17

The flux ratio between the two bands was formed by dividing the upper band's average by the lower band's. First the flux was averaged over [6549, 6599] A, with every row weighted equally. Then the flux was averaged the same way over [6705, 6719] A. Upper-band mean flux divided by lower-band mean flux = 0.97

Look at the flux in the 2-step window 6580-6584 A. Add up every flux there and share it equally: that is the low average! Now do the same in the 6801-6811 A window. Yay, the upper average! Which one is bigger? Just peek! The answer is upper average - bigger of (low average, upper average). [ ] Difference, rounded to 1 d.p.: 0.0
